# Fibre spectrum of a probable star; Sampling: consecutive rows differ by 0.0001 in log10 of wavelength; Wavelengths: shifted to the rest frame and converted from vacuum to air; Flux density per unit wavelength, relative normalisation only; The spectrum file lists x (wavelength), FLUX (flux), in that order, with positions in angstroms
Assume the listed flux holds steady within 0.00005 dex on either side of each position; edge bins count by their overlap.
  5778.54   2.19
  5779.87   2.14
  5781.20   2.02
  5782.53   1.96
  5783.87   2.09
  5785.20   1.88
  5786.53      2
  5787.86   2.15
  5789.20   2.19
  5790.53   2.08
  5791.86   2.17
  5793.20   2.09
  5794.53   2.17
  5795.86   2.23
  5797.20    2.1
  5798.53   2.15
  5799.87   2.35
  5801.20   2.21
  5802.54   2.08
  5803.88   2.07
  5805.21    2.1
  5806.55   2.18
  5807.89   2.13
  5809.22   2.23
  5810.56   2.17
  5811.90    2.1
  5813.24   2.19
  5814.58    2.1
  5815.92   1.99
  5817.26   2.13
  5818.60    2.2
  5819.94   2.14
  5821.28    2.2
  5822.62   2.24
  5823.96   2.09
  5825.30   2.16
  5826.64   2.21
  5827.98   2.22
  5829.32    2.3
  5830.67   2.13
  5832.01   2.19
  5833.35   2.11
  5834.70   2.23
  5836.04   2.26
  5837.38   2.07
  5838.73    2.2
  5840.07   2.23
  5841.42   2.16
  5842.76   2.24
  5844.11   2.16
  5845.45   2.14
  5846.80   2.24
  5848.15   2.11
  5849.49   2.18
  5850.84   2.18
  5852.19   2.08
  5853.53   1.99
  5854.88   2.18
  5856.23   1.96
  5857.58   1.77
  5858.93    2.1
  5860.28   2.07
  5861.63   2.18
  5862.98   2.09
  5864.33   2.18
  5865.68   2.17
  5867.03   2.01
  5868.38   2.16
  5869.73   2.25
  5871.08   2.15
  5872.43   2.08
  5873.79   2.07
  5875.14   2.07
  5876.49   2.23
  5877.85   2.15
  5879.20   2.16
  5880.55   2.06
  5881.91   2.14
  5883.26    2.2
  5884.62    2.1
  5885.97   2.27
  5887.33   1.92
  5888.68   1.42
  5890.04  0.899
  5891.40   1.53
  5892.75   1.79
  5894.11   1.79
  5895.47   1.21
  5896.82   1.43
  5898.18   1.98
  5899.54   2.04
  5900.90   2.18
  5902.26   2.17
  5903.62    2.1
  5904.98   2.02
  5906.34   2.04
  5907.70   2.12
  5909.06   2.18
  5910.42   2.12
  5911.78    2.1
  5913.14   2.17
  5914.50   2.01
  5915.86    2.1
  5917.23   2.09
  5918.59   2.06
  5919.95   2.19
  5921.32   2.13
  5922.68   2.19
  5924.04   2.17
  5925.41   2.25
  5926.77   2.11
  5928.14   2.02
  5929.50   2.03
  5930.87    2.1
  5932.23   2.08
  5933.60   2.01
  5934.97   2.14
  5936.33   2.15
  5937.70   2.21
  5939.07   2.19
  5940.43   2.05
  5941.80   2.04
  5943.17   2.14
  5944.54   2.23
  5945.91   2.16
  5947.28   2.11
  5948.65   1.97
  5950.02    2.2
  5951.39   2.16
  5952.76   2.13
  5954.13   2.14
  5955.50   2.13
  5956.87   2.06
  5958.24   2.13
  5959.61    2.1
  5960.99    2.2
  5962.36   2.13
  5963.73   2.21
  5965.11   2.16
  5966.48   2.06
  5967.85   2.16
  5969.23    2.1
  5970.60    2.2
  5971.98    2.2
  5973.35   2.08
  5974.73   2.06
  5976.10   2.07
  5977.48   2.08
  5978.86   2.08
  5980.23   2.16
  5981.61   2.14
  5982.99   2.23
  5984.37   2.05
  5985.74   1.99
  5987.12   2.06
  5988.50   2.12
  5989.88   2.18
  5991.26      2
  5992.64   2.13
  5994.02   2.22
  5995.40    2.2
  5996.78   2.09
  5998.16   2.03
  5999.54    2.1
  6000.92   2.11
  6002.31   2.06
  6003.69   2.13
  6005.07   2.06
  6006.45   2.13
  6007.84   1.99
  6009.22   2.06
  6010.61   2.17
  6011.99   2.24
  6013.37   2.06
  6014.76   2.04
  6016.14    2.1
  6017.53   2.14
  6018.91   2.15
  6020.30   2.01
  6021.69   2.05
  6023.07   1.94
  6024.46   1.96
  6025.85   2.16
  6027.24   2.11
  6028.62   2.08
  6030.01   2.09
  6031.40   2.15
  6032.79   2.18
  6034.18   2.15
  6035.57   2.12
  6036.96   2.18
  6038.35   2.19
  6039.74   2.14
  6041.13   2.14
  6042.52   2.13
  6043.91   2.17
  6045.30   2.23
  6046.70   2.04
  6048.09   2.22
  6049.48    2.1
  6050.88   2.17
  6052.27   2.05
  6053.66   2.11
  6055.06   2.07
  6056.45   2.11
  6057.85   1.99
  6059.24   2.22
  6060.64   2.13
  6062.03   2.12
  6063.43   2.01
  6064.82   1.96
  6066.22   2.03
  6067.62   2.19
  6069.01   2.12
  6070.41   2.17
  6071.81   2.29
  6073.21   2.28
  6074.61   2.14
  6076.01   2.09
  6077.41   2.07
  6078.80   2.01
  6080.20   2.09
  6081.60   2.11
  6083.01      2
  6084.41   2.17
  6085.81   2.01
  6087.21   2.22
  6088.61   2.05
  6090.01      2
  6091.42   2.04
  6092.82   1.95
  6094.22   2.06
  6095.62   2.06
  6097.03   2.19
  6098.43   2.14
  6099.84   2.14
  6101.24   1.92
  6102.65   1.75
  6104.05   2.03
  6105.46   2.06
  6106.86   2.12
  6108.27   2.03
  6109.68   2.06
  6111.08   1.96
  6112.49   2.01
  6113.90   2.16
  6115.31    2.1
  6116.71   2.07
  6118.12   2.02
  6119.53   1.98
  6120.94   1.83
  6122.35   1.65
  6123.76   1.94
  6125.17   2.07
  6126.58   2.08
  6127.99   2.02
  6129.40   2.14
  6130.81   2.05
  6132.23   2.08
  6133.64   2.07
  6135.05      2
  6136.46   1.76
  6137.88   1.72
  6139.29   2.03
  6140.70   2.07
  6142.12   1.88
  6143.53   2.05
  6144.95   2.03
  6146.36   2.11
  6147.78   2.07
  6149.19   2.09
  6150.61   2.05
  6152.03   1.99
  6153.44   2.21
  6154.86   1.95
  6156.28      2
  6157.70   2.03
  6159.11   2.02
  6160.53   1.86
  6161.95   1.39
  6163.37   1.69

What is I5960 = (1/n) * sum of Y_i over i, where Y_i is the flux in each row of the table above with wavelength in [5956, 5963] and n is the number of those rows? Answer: 2.12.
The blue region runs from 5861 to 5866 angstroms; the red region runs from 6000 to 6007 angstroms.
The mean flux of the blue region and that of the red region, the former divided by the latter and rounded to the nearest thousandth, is 1.027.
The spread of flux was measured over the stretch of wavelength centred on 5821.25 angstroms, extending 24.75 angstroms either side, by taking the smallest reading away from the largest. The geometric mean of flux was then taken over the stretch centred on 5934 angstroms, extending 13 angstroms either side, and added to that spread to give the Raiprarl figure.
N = 2.49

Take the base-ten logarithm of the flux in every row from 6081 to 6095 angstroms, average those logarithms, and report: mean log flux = 0.314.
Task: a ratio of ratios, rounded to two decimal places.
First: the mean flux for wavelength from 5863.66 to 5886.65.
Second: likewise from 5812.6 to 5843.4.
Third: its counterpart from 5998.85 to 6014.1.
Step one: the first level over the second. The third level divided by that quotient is 2.13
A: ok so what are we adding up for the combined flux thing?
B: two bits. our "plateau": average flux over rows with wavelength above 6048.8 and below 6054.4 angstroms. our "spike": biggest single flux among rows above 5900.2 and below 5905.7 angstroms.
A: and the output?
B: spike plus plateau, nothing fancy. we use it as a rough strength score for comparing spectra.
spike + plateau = 4.29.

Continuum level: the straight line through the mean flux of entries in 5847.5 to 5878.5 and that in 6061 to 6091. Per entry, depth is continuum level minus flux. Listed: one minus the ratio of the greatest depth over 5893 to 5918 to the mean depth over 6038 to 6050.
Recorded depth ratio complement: 19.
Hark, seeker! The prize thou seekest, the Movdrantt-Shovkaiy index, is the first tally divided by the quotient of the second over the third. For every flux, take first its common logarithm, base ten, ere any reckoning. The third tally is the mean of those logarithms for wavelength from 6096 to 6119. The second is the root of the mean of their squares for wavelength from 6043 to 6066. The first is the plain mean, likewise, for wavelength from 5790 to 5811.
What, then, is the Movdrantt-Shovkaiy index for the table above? 0.320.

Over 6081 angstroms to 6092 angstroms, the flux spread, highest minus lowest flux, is 0.22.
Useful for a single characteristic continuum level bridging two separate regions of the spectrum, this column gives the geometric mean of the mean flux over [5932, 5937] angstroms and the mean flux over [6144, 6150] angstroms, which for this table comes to 2.08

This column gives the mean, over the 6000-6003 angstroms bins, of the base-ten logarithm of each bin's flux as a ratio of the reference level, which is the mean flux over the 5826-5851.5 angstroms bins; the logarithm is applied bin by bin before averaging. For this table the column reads -0.021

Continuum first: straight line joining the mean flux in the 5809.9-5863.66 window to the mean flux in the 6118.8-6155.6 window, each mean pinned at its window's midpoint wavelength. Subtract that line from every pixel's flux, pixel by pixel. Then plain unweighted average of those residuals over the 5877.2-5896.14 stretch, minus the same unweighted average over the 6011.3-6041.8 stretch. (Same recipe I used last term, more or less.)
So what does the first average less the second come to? -0.34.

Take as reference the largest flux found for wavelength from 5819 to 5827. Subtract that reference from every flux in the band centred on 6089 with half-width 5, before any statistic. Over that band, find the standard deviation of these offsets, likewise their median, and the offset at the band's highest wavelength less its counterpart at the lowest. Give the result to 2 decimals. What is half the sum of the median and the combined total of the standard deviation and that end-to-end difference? -0.17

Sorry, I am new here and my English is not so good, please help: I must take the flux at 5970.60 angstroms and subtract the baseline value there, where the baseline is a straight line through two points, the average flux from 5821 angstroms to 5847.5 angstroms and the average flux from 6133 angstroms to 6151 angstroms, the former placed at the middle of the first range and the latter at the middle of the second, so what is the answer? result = 0.10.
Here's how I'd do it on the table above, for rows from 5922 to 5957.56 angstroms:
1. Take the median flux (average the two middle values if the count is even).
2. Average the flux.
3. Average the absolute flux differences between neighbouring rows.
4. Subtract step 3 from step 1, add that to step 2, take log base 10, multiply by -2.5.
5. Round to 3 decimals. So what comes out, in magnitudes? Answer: -1.555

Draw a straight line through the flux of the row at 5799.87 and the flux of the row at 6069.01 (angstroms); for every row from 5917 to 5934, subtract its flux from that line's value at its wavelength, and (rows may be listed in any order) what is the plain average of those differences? 0.13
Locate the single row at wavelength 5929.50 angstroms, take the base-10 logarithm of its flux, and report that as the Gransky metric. 0.31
